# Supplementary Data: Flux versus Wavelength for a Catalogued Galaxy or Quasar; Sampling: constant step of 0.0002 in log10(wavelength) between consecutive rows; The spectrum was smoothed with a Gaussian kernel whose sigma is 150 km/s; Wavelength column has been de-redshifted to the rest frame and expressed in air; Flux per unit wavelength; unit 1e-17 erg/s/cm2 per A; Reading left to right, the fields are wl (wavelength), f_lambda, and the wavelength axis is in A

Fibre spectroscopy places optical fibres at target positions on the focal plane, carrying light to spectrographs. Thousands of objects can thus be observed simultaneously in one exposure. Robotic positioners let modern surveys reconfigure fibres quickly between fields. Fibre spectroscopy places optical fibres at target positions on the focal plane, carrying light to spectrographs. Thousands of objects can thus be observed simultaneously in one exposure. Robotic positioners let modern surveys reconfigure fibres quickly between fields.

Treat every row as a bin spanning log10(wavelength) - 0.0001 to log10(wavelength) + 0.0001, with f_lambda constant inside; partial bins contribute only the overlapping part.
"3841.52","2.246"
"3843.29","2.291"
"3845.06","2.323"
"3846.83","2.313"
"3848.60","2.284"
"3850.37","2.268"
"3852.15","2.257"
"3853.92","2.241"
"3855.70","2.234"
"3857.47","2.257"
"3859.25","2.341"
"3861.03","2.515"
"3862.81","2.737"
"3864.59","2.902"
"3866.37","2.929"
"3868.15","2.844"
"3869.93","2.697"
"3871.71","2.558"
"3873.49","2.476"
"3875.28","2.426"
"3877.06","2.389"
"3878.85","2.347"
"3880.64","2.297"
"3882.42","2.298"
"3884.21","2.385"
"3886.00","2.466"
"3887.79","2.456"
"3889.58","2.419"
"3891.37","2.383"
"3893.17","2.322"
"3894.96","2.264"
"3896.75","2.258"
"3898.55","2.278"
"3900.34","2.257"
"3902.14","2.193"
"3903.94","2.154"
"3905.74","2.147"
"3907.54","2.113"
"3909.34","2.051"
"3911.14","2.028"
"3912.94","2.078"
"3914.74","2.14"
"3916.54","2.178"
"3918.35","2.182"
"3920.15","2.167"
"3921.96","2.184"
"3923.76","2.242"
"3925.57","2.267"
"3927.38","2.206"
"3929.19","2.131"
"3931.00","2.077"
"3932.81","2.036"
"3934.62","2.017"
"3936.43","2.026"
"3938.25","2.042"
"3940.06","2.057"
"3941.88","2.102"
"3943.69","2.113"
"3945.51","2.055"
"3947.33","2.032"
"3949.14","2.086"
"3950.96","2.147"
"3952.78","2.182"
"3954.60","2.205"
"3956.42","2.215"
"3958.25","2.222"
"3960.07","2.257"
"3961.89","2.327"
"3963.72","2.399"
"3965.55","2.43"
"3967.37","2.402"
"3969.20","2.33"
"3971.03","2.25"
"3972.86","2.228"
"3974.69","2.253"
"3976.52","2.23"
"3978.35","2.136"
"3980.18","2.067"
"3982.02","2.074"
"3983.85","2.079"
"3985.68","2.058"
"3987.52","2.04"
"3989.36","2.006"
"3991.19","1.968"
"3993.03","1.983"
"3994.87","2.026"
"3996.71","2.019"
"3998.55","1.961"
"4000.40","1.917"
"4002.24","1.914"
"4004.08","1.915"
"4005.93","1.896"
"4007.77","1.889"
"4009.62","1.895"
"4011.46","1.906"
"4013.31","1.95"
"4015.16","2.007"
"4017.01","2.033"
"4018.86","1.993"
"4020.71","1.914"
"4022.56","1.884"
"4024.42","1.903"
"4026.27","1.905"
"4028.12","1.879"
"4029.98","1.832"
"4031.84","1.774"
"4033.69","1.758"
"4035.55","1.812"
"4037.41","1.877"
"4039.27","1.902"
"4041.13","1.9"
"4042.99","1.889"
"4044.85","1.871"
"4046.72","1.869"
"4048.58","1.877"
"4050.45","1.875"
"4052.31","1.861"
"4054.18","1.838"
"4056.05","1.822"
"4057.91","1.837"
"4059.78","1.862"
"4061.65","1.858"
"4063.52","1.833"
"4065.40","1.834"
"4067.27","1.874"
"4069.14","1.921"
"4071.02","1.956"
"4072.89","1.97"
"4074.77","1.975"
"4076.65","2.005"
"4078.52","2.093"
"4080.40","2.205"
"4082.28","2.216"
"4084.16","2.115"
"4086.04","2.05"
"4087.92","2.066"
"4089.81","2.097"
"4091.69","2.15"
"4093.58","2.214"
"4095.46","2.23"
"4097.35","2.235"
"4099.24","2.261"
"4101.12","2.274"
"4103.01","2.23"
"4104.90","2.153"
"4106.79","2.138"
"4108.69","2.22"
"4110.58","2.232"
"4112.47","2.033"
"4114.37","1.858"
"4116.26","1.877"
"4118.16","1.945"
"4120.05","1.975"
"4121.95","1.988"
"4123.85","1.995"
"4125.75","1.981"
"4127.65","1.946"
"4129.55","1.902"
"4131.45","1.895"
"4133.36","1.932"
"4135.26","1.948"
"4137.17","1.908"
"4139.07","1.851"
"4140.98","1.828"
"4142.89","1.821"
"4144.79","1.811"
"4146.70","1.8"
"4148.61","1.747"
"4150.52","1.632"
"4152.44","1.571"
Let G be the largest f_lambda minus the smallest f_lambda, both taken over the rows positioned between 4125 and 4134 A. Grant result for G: 0.09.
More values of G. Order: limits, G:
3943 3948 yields 0.08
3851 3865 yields 0.67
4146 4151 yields 0.17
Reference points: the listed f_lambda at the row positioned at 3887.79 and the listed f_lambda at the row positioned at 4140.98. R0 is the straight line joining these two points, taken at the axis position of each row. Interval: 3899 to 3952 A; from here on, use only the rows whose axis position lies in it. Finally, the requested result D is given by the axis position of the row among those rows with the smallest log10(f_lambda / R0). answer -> 3911.14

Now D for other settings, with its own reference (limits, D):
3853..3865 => 3855.70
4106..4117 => 4114.37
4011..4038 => 4033.69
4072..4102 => 4072.89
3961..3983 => 3980.18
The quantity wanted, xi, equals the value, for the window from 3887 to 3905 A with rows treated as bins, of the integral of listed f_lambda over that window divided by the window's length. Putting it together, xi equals 2.30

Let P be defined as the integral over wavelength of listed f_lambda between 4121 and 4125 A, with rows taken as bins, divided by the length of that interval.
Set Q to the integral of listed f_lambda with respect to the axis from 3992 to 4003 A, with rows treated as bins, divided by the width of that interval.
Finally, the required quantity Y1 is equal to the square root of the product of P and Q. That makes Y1 1.98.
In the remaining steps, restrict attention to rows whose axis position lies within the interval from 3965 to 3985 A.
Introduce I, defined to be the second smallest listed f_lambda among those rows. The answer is 2.074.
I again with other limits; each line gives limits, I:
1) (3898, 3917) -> 2.051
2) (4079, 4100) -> 2.066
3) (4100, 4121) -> 1.877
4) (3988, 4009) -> 1.896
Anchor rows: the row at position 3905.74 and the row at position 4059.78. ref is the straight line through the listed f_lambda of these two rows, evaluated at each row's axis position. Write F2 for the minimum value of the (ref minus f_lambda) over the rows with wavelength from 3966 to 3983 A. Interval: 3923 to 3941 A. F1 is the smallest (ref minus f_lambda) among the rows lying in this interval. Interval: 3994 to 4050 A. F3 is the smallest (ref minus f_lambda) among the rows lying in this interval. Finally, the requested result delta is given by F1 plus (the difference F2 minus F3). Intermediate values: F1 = -0.16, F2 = -0.4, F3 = -0.09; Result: -0.43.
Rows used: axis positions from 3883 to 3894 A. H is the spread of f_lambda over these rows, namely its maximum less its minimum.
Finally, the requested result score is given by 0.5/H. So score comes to 3.5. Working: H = 0.14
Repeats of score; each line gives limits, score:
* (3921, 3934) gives 2.2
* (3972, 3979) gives 4.3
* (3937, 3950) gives 6.2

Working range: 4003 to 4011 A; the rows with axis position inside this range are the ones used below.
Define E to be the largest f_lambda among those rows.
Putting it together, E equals 1.915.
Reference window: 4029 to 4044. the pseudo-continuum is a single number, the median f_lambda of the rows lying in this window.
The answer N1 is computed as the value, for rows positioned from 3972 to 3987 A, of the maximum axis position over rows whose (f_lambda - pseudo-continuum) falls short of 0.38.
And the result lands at 3985.68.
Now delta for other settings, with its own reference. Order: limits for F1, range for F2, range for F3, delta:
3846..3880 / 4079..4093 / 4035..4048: -1.10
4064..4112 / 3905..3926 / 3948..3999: -0.25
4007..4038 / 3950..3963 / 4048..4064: -0.38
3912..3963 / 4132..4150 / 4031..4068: -0.48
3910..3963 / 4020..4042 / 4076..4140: 0.20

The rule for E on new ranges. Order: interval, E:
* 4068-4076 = 1.975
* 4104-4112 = 2.232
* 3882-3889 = 2.466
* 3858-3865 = 2.902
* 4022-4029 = 1.905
